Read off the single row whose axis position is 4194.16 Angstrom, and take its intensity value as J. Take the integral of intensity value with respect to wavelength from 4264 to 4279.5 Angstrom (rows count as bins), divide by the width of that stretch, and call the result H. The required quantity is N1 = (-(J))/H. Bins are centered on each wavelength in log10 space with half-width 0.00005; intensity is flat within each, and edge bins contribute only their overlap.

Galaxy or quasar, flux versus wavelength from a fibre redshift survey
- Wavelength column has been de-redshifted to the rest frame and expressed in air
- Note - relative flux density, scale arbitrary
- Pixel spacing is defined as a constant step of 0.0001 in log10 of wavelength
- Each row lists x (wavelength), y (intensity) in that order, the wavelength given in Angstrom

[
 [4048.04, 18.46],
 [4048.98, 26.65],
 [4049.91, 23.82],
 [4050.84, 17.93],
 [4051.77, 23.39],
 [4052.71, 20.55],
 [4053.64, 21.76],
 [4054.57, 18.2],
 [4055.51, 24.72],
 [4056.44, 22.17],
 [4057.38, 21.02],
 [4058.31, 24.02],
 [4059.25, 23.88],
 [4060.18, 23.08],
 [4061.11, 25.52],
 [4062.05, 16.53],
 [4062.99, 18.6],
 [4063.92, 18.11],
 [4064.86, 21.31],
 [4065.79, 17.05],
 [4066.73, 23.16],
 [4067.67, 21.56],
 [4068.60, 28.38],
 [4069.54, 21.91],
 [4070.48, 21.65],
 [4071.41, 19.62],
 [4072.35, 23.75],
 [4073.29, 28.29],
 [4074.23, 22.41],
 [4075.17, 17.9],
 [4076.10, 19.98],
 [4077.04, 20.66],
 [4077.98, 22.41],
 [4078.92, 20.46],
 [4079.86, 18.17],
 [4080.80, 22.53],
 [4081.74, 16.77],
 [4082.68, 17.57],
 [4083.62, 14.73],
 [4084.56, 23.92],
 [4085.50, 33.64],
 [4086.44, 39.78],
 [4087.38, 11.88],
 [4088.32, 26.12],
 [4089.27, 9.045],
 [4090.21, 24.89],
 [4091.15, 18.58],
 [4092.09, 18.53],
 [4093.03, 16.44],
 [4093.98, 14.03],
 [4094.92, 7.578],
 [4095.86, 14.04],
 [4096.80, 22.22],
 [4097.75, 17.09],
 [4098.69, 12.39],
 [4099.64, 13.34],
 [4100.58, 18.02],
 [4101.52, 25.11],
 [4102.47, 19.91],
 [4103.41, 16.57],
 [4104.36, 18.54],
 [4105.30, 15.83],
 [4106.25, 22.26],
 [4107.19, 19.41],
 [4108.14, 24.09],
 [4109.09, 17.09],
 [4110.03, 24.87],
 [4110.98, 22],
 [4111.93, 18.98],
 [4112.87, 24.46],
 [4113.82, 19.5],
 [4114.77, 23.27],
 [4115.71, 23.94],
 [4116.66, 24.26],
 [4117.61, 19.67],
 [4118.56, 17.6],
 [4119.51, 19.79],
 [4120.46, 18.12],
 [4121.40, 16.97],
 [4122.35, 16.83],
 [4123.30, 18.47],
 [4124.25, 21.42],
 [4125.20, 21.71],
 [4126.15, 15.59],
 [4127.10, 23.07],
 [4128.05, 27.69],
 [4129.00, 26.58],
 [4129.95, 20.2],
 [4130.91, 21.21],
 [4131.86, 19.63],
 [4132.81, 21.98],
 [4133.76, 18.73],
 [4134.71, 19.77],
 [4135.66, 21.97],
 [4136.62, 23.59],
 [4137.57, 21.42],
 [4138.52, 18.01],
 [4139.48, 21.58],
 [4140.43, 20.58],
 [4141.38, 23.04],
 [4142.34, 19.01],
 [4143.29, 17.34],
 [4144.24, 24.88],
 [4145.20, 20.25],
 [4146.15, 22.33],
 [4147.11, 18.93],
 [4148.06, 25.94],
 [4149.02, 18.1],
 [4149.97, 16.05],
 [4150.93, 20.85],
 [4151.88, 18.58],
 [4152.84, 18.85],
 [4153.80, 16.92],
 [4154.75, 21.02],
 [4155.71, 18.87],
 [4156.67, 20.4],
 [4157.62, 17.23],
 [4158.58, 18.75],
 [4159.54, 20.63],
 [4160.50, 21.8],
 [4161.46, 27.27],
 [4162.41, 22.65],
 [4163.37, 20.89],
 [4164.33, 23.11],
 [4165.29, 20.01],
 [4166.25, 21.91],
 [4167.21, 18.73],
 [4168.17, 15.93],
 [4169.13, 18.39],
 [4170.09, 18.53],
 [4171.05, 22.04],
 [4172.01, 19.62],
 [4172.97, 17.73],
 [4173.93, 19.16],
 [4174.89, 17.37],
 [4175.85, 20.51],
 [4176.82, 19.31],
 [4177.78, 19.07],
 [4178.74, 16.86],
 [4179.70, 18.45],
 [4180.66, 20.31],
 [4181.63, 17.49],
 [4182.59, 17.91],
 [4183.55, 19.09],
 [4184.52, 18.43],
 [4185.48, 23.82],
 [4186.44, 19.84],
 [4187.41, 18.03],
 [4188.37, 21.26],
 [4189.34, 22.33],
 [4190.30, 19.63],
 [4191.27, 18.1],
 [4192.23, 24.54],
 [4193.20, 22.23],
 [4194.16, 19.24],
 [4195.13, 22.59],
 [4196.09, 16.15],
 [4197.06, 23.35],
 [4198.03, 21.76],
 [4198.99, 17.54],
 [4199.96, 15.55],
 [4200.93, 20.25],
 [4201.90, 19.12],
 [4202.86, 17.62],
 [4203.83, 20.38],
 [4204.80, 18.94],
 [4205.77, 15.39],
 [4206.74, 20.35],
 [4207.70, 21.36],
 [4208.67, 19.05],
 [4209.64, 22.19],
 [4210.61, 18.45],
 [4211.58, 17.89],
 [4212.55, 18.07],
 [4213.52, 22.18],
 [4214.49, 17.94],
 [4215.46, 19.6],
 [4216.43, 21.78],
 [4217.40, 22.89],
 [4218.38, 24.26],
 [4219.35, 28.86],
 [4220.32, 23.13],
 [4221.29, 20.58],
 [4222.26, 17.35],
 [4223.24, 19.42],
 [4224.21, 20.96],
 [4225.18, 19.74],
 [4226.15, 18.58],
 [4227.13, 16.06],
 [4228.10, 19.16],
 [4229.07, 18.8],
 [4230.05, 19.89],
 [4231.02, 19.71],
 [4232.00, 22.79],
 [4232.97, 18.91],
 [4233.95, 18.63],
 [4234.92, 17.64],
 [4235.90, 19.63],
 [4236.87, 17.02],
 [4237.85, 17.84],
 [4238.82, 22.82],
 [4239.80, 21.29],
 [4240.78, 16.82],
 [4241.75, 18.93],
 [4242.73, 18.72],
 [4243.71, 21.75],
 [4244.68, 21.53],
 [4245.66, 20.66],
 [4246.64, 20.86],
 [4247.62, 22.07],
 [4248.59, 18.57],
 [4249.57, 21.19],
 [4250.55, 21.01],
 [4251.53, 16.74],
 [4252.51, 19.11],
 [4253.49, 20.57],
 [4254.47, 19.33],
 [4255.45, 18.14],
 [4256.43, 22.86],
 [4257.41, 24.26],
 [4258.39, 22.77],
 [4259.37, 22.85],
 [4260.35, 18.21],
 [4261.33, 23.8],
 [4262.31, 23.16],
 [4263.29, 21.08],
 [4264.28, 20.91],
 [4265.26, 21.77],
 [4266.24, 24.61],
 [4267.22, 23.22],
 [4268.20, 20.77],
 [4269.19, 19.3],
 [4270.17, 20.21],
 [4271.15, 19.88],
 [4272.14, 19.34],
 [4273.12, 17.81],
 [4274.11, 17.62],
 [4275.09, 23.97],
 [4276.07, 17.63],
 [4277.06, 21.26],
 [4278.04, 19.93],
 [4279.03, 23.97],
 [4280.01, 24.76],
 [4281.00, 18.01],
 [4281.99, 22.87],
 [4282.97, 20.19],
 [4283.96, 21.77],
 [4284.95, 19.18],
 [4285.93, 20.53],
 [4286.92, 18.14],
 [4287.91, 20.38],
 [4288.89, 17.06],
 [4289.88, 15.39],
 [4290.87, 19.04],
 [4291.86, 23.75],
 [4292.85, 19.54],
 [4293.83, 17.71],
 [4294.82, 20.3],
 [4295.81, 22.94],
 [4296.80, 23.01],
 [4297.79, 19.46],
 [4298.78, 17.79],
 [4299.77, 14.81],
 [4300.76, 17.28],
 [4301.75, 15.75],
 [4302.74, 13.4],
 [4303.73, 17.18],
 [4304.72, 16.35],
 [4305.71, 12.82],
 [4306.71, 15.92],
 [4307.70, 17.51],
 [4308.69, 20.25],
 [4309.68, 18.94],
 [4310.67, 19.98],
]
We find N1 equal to -0.93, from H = 20.8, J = 19.24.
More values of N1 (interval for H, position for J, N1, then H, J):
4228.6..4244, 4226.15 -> -0.96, 19.4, 18.58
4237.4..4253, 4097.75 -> -0.85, 20.0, 17.09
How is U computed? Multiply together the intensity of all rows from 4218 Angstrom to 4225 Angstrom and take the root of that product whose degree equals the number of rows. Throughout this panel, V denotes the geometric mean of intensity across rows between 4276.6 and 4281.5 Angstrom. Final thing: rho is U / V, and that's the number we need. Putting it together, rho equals 1.02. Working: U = 21.8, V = 21.4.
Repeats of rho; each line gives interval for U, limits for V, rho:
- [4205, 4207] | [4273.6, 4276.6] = 0.91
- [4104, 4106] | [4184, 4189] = 0.85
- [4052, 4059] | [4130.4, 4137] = 1.04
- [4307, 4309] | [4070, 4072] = 0.91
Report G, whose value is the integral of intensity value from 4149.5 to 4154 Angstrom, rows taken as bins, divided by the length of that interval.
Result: 18.3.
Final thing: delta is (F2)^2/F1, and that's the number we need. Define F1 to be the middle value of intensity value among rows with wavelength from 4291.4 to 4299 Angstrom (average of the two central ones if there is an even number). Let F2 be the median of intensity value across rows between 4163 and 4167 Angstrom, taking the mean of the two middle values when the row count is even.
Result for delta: 23.0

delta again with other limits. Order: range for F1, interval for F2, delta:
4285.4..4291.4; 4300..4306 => 13.9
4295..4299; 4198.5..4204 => 15.9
